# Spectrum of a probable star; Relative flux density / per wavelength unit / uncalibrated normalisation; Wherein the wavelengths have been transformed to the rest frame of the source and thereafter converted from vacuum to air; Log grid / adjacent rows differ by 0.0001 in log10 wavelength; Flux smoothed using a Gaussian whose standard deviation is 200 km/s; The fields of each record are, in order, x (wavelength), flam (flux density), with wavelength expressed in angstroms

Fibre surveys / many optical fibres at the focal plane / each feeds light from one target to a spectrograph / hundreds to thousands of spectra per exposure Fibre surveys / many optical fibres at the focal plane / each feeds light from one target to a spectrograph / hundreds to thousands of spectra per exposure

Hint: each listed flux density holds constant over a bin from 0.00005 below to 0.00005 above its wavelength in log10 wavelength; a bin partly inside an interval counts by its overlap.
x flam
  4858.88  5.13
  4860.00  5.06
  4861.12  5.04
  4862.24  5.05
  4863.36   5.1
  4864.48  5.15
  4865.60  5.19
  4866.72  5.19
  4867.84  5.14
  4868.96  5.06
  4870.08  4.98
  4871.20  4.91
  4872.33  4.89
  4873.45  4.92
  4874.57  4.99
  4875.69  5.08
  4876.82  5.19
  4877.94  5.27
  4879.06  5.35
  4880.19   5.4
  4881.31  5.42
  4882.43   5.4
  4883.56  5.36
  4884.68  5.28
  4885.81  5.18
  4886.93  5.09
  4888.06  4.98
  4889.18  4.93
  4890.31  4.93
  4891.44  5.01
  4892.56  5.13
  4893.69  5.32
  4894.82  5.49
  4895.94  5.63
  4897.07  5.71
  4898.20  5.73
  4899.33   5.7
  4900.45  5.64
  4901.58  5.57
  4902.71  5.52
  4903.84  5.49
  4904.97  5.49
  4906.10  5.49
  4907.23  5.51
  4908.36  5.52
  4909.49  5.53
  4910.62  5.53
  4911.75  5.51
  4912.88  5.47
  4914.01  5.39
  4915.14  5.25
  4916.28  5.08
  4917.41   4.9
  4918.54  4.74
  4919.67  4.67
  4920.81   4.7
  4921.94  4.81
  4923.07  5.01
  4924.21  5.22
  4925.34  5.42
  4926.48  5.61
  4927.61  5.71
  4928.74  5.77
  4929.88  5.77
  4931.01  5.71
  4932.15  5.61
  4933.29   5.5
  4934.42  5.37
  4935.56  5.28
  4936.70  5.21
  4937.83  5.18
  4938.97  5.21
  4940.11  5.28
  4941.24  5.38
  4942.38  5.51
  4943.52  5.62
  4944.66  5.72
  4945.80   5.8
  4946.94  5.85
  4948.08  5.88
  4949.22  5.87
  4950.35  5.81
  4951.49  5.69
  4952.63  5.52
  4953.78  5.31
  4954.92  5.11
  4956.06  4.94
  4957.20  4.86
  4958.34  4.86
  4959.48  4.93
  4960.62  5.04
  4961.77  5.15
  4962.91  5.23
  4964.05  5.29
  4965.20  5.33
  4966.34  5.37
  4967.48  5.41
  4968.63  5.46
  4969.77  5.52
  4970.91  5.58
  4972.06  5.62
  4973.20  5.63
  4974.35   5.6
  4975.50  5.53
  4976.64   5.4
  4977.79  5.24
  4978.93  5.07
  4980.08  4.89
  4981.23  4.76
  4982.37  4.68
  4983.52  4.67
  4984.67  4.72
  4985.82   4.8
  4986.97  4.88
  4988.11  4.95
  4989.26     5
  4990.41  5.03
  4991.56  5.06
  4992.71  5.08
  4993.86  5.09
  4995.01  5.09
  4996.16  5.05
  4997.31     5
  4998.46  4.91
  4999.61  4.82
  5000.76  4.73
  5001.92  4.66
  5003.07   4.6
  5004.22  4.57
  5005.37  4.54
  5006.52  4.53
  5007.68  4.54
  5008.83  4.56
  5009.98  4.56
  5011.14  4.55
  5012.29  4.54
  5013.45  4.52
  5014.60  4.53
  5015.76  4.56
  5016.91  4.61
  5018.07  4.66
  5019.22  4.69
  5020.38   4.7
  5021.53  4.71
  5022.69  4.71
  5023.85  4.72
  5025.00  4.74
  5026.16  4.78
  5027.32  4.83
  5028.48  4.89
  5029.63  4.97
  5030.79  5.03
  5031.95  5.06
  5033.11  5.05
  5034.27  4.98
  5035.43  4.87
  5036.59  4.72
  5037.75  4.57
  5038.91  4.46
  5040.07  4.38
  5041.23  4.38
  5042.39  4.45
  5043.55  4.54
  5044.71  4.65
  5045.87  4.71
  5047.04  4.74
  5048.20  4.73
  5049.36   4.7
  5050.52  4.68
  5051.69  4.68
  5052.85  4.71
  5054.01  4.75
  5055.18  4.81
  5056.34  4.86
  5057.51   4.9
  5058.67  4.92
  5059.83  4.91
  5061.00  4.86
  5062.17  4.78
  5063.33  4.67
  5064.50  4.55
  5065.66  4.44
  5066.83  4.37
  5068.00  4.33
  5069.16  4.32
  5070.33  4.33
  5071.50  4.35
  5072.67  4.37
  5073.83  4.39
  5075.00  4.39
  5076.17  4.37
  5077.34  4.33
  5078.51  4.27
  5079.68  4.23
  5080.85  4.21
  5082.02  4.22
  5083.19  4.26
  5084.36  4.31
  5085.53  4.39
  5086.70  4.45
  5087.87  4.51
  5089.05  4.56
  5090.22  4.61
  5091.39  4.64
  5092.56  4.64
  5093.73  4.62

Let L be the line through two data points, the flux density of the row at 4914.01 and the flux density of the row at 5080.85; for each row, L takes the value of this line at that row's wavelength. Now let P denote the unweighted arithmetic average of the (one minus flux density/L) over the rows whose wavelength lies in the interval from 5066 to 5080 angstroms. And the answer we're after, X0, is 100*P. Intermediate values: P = -0.017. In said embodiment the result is -2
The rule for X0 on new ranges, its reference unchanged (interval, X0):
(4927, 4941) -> -4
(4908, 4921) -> 4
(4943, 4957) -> -9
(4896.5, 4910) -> -2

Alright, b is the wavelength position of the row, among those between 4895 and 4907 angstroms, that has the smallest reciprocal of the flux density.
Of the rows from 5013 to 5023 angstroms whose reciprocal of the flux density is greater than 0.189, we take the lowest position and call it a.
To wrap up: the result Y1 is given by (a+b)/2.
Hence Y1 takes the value 4955.8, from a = 5013.45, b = 4898.20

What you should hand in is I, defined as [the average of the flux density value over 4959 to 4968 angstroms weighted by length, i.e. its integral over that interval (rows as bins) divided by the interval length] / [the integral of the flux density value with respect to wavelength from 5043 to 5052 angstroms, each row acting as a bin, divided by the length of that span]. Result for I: 1.12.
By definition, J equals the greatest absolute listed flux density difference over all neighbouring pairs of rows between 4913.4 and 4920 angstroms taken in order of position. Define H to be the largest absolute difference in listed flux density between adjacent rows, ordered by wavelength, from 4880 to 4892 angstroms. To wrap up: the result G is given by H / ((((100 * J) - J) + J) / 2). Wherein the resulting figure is 0.0122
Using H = 0.110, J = 0.180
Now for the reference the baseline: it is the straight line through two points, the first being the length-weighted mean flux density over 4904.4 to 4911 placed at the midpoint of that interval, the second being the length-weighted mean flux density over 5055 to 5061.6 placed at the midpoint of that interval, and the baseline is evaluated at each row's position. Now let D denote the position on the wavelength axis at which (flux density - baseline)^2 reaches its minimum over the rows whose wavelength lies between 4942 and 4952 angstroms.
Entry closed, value 4942.38 angstroms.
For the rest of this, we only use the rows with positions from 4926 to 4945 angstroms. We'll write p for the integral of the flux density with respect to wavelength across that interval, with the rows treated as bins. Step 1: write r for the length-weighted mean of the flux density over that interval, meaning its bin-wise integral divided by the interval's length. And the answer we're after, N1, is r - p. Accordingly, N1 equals -99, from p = 104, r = 5.5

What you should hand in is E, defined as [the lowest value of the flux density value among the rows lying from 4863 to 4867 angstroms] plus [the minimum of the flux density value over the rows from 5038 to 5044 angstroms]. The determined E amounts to 9.48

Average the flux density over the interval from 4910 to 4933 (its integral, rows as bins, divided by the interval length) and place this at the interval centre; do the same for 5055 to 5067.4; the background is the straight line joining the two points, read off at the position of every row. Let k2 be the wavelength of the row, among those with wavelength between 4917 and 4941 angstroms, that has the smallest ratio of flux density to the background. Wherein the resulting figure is 4919.67 angstroms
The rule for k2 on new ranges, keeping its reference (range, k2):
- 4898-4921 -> 4919.67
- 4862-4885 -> 4872.33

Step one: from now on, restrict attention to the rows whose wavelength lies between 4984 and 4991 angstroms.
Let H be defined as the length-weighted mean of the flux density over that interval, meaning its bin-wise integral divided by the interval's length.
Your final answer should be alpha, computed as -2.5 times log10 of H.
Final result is -1.72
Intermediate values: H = 4.9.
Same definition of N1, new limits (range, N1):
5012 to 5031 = -85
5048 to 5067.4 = -87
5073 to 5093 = -84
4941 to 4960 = -98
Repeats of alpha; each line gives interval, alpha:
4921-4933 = -1.84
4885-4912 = -1.83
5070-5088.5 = -1.59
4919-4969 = -1.82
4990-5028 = -1.69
